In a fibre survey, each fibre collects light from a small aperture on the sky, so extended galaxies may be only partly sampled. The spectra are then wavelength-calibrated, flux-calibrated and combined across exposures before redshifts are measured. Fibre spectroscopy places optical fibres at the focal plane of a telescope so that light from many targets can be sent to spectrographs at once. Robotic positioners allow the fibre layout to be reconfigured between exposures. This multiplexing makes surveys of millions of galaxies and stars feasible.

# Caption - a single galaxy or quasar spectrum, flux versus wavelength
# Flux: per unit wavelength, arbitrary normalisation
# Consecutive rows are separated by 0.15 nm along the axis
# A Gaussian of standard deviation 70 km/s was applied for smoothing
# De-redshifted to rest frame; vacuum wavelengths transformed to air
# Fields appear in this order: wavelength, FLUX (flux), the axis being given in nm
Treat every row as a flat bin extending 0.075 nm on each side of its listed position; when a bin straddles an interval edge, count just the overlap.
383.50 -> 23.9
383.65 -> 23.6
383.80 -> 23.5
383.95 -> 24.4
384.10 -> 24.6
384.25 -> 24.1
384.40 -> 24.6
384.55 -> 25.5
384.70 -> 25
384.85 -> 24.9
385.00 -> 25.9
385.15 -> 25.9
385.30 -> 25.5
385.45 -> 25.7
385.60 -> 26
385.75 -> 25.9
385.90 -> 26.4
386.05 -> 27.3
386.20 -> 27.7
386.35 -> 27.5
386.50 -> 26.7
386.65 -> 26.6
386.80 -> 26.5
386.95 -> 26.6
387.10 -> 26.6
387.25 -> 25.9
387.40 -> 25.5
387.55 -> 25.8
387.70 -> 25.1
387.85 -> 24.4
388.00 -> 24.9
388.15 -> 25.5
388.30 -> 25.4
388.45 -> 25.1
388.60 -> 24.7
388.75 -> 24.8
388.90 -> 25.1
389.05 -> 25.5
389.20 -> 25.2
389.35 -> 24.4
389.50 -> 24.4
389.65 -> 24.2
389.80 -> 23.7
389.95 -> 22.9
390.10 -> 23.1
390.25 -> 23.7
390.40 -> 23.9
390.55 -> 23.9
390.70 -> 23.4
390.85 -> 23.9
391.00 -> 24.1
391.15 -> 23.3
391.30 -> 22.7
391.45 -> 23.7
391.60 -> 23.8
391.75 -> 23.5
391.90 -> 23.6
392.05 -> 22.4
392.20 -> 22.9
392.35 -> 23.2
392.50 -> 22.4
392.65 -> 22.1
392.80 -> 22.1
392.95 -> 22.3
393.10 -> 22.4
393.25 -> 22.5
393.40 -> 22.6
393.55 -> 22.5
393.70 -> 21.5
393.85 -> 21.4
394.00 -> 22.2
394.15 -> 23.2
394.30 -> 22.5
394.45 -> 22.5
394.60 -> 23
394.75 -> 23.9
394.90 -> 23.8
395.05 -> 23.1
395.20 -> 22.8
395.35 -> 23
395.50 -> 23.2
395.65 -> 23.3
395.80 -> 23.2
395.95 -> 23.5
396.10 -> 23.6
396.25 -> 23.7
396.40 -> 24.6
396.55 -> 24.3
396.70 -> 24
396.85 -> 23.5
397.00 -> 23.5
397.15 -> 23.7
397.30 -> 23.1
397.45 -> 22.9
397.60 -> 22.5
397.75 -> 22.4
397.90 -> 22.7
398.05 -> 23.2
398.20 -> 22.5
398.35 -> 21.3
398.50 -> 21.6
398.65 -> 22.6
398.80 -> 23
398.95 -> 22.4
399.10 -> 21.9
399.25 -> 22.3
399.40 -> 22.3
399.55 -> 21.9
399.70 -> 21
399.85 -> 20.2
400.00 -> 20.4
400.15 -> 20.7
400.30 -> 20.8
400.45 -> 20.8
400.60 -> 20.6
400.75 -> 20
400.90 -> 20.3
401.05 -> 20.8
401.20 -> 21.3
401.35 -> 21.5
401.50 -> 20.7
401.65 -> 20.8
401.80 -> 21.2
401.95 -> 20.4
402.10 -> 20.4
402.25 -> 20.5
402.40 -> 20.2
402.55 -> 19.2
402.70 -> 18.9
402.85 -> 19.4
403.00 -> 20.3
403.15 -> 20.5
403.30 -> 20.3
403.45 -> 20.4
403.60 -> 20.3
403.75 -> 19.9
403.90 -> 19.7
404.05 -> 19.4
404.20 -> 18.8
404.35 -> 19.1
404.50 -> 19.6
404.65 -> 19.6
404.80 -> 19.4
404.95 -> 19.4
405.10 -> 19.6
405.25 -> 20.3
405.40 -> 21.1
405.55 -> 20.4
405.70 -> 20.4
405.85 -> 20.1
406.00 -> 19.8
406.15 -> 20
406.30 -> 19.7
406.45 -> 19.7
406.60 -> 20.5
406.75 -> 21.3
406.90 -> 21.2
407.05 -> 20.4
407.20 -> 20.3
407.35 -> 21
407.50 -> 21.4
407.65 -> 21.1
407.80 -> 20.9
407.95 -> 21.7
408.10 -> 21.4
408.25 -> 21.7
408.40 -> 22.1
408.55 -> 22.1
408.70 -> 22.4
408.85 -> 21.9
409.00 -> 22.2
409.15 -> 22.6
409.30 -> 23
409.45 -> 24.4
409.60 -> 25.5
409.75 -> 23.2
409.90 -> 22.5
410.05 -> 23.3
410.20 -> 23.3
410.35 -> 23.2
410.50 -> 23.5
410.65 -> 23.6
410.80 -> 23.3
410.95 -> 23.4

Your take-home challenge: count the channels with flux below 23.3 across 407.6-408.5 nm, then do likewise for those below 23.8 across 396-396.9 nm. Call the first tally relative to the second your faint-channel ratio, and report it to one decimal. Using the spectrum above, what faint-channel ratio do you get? 2.0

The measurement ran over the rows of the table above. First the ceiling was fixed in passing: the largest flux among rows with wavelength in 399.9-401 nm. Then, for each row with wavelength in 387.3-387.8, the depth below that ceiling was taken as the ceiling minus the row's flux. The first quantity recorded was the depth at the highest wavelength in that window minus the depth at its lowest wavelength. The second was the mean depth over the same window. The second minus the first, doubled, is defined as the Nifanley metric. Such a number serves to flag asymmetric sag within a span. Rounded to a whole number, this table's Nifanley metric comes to -10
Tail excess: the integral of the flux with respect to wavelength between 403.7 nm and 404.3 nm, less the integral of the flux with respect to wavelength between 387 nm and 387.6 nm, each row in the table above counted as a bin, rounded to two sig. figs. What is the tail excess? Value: -3.9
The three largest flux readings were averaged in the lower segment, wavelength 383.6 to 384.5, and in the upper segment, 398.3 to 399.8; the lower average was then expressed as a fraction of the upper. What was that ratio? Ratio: 1.08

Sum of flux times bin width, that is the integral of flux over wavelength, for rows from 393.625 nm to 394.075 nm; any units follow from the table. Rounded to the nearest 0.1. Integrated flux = 9.8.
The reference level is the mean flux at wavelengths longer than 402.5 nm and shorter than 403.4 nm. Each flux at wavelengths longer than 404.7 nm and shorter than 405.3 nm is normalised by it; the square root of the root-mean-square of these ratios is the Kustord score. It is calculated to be 1.00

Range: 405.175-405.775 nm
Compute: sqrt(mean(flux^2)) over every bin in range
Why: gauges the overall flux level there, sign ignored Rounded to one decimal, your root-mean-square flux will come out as 20.6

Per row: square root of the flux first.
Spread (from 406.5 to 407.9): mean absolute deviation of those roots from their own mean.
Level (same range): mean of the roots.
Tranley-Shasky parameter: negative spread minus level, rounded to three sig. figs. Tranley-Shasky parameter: -4.61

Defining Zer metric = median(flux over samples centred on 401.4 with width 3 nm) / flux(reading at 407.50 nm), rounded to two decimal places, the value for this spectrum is 0.96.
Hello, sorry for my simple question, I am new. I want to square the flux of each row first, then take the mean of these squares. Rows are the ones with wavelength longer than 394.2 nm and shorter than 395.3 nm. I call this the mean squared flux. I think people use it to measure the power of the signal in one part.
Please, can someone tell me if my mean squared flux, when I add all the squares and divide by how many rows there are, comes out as 533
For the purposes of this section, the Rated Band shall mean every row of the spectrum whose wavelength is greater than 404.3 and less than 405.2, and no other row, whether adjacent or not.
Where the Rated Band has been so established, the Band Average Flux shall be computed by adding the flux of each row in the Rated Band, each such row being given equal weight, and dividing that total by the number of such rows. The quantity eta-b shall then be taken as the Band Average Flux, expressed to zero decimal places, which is 19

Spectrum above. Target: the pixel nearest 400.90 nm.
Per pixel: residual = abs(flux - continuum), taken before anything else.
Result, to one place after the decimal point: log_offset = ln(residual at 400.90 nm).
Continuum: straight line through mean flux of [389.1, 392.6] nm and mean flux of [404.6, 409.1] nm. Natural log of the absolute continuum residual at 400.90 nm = 0.4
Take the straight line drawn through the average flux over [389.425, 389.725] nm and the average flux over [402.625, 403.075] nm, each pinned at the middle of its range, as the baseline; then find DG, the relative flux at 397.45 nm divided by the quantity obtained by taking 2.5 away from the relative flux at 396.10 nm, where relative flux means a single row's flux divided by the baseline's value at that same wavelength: -0.75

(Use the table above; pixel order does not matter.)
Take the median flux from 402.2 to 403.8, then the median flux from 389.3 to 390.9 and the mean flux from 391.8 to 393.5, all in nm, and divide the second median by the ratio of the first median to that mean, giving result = 26.6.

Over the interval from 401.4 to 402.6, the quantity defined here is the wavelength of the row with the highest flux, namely 401.80 nm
